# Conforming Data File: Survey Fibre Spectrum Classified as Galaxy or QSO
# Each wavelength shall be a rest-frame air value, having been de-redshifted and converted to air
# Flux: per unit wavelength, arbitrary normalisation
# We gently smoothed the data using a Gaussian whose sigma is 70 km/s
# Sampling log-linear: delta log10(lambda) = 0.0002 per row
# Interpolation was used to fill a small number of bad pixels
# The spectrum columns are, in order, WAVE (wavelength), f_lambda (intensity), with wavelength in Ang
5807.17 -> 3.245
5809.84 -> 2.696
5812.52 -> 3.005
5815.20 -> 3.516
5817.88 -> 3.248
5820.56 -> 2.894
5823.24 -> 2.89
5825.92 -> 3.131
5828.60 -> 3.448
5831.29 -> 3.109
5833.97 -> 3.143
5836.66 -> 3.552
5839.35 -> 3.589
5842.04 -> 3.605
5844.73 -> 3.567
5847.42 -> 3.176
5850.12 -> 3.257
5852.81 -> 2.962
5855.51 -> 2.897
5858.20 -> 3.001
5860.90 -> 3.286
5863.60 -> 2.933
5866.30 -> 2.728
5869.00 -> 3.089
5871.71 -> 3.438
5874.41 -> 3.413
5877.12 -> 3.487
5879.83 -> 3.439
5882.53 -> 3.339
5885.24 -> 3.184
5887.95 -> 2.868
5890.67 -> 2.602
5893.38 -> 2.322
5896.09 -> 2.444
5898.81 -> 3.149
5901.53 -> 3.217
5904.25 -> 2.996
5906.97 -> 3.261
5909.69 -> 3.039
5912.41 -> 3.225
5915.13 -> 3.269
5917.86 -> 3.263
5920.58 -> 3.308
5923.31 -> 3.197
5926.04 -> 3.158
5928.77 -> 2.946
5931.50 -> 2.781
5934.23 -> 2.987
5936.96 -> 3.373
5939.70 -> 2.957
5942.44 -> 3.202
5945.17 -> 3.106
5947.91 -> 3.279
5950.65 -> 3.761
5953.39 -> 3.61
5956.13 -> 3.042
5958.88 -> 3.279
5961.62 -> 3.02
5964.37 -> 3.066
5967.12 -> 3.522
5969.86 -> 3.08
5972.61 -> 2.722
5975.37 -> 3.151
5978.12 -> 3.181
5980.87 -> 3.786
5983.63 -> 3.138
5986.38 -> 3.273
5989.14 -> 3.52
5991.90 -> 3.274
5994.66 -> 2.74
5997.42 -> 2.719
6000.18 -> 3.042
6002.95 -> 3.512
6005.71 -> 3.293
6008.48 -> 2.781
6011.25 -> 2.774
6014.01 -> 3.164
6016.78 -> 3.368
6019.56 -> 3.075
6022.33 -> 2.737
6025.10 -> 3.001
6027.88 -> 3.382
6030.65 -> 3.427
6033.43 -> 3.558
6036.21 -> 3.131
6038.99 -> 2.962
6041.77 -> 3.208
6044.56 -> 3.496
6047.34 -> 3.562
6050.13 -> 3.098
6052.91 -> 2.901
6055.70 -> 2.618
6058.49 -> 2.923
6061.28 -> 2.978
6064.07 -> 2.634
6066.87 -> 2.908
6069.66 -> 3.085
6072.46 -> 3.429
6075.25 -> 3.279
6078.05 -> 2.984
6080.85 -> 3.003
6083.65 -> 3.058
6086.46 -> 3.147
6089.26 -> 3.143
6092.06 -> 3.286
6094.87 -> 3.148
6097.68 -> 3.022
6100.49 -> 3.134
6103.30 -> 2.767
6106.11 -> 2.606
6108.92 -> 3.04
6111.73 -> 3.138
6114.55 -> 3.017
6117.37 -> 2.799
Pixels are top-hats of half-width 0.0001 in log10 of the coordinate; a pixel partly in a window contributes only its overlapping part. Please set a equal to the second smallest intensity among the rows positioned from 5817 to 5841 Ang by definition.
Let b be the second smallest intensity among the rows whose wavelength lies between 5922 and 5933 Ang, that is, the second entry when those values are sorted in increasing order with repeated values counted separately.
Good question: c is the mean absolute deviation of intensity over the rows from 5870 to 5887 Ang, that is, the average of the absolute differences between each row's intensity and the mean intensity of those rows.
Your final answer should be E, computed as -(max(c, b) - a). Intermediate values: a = 2.894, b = 2.946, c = 0.08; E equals -0.05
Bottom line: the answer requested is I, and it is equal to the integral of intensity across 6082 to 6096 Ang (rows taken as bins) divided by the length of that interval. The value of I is 3.15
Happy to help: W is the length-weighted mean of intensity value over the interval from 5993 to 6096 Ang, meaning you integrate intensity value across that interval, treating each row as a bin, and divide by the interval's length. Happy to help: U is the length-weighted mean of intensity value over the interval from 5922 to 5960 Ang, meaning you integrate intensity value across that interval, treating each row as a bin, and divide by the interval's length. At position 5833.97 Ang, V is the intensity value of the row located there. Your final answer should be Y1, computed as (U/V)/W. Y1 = 0.33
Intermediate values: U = 3.19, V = 3.143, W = 3.10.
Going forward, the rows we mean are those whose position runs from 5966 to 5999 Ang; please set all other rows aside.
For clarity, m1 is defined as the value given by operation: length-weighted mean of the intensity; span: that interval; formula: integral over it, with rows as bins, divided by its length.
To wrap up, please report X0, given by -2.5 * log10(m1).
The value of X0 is -1.25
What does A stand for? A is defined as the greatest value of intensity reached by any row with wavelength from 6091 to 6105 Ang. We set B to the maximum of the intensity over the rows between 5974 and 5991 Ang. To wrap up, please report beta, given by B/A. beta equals 1.15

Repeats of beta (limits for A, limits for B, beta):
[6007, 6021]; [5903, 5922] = 0.98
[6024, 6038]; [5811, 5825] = 0.99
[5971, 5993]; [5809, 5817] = 0.93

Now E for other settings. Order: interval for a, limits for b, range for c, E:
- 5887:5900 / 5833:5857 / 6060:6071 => -0.52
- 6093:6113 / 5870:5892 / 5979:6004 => -0.10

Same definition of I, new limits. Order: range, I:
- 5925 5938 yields 3.04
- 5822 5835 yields 3.15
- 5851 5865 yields 3.02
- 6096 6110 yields 2.92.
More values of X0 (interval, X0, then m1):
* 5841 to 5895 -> -1.24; 3.12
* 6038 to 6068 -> -1.20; 3.03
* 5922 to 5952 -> -1.25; 3.16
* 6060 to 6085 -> -1.21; 3.04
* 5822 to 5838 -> -1.27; 3.22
